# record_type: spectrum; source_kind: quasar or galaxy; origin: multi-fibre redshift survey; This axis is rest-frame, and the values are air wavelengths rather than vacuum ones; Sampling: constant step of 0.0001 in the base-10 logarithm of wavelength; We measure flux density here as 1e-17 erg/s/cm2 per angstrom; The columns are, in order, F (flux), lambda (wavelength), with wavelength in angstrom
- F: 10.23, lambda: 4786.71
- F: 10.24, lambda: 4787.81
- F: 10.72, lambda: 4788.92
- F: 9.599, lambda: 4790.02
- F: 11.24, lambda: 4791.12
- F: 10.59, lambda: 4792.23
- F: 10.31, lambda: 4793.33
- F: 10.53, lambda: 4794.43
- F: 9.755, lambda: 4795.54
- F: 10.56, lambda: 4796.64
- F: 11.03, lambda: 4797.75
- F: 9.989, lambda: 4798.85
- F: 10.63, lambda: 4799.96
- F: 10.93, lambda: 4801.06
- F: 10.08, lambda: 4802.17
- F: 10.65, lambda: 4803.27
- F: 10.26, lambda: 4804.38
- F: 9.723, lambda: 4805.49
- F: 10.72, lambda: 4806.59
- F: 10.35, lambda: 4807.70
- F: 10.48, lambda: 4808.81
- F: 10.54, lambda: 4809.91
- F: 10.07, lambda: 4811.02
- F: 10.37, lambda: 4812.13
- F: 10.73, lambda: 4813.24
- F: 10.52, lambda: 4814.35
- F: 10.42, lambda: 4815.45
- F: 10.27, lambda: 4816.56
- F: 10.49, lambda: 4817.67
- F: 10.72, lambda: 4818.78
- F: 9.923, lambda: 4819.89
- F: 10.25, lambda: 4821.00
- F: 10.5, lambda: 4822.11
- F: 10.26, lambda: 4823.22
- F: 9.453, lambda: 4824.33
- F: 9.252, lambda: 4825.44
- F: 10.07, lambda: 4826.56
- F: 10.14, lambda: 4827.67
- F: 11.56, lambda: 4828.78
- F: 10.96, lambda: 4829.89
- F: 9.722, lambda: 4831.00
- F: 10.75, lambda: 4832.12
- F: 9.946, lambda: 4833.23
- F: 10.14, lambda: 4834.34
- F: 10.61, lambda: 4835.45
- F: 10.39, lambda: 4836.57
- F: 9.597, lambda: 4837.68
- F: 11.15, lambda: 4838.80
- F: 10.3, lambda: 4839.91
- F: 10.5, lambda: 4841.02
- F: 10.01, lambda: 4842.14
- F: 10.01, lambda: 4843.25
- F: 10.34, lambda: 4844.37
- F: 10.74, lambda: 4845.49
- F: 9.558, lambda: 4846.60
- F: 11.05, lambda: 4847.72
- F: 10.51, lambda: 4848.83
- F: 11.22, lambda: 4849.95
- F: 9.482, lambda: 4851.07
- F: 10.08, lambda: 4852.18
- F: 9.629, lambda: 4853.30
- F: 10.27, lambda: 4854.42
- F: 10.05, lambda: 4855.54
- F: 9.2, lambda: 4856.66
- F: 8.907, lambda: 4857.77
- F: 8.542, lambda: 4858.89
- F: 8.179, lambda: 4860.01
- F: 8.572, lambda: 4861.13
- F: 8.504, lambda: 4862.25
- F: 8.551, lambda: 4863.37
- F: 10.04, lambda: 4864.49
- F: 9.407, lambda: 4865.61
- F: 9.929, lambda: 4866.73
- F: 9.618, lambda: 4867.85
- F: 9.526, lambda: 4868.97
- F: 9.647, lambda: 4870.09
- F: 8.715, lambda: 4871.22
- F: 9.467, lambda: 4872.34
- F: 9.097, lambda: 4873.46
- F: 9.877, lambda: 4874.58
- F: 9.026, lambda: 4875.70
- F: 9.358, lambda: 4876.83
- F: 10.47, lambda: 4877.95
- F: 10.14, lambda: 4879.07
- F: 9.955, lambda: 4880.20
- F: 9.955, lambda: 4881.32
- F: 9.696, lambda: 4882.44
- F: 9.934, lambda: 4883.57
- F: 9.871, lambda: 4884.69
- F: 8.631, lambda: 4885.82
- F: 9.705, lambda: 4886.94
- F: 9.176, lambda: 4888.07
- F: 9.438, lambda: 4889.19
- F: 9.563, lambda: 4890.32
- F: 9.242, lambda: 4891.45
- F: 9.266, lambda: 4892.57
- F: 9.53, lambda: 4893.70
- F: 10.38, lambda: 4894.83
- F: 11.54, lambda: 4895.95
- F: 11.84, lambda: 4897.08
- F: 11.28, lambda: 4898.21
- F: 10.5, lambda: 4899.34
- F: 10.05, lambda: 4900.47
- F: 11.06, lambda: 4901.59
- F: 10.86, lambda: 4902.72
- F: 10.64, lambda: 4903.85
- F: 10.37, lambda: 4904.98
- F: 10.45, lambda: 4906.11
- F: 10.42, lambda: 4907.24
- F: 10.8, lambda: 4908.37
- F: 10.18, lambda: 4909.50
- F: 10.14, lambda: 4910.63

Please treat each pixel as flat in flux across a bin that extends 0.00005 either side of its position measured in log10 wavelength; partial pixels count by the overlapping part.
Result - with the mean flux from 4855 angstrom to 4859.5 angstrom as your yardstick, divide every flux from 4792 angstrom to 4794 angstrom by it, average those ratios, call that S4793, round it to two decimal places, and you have 1.14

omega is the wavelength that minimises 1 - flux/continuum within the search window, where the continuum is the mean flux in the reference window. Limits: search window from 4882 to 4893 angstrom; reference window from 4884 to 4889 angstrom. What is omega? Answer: 4883.57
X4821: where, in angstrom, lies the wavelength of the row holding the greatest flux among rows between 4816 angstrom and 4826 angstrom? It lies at 4818.78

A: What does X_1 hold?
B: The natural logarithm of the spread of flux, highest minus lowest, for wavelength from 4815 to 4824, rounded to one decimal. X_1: -0.2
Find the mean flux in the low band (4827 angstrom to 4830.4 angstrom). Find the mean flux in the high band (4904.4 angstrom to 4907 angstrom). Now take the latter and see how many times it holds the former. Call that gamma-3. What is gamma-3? 0.96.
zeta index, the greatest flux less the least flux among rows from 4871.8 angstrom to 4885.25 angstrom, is 1.44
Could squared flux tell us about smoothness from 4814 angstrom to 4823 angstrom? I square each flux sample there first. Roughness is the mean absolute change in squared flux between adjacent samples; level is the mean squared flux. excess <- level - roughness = 102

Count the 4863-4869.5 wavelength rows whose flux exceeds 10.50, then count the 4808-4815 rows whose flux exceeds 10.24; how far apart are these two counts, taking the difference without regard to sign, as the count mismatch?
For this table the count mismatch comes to 5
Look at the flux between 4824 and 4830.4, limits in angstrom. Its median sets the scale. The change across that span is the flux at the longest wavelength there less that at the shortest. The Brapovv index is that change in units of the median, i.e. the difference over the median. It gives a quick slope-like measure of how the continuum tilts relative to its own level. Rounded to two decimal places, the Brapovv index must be 0.15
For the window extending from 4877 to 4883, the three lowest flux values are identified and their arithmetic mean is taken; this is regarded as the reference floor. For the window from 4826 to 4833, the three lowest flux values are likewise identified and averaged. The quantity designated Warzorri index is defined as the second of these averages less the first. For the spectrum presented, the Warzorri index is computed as 0.1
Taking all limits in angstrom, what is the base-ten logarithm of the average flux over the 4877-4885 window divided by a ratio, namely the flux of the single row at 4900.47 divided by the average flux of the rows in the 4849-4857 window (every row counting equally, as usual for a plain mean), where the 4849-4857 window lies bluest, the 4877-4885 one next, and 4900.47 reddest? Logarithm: 1.00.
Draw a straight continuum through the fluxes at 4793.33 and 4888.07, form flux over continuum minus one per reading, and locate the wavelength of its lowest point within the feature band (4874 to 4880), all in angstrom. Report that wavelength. 4875.70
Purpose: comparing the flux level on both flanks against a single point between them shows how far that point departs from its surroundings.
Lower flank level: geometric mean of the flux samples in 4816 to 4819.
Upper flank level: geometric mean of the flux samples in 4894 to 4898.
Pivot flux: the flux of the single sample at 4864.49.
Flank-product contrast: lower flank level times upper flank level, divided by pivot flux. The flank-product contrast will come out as 11.7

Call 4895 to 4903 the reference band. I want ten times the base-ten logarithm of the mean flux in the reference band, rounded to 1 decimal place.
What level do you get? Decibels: 10.4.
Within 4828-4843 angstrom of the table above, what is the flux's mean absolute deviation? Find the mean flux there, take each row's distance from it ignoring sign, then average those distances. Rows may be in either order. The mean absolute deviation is 0.45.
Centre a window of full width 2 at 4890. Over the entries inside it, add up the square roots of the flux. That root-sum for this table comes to 6.16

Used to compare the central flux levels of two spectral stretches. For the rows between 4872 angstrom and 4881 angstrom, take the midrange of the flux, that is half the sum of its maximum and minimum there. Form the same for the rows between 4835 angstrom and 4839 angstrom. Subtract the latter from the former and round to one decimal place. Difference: -0.6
